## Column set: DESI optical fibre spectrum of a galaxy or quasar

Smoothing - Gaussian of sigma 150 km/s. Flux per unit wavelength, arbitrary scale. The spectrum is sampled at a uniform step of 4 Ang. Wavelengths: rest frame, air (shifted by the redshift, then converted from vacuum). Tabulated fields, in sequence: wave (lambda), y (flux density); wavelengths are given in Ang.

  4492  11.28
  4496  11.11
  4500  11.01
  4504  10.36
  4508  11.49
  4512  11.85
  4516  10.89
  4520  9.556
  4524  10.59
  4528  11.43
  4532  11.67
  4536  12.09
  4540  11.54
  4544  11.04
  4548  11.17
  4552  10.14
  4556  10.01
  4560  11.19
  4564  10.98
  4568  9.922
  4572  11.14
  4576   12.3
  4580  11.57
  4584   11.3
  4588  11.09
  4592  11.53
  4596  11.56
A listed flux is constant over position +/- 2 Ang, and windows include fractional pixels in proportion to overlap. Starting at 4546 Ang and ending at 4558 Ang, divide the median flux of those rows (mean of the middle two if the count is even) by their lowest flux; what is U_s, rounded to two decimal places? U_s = 1.01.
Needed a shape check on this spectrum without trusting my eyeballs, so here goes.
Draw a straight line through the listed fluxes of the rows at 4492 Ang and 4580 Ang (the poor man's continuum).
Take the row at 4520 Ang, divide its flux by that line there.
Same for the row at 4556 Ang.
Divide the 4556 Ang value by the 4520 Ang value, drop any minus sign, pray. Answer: 1.04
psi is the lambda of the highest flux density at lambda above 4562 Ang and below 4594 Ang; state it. 4576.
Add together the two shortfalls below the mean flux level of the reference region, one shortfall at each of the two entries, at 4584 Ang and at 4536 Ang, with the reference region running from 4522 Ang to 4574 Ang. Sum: -1.4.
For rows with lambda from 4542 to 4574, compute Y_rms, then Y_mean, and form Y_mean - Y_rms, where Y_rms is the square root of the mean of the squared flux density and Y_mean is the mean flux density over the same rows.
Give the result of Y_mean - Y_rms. -0.013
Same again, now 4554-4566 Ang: -0.012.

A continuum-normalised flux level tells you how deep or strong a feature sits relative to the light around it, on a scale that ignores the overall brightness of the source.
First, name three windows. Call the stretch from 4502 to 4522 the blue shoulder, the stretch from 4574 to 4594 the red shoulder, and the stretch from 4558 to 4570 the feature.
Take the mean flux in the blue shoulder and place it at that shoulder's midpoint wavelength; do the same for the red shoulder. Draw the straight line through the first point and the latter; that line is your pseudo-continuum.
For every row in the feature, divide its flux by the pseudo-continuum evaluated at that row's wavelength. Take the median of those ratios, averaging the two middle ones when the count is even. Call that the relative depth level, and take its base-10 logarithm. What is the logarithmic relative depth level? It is -0.015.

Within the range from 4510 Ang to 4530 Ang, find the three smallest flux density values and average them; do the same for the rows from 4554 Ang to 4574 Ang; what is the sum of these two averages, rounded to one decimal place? 20.6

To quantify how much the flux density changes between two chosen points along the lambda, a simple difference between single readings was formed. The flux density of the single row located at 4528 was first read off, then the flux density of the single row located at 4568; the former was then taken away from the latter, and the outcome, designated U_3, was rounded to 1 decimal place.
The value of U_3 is -1.5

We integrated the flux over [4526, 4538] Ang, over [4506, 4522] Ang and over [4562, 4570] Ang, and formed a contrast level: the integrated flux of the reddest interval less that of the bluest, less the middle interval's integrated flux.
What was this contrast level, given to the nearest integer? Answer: -232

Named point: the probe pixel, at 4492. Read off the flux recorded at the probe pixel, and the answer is 11.28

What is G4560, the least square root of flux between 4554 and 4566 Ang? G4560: 3.16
